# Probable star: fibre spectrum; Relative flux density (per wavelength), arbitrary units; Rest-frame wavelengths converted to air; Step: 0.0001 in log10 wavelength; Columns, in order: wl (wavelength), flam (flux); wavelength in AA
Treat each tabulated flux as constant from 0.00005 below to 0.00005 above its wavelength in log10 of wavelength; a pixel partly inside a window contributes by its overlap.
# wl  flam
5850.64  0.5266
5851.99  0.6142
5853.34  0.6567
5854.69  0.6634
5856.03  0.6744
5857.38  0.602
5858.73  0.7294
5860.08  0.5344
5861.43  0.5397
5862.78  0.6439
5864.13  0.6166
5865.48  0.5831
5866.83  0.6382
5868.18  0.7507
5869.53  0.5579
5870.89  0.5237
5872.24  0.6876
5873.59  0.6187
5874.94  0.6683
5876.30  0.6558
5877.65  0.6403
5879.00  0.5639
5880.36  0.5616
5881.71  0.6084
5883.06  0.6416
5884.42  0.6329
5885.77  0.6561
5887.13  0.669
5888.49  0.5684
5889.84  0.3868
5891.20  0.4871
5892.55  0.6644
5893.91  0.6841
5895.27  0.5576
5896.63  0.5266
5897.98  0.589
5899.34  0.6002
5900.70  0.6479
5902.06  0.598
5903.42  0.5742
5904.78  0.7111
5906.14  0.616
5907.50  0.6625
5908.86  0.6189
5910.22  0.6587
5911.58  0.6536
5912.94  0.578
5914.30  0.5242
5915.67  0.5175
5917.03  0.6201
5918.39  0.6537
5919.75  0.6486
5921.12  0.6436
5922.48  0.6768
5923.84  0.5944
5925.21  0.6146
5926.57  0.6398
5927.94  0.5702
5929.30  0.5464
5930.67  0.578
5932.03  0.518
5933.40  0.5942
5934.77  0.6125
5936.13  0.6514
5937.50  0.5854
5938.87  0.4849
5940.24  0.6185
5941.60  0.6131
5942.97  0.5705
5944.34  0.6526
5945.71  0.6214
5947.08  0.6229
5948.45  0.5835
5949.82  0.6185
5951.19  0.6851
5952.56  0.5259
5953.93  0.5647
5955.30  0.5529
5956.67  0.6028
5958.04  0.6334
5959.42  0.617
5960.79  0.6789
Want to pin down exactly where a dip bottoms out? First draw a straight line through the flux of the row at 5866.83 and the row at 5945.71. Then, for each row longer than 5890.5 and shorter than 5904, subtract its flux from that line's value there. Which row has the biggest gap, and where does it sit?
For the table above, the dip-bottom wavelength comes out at 5891.20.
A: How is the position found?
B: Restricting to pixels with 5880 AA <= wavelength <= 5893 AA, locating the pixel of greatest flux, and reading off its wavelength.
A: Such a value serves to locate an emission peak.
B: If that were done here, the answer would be 5887.13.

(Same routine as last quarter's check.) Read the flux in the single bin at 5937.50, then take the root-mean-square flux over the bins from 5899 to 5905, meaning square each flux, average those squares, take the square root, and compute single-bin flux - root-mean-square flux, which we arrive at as -0.043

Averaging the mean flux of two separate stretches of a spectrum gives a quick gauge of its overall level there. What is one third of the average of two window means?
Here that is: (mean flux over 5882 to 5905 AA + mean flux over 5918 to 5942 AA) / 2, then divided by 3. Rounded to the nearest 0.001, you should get 0.200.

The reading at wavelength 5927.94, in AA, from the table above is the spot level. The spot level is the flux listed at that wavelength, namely 0.5702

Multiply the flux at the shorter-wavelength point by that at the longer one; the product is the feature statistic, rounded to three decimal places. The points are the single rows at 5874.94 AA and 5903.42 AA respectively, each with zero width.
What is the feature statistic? 0.384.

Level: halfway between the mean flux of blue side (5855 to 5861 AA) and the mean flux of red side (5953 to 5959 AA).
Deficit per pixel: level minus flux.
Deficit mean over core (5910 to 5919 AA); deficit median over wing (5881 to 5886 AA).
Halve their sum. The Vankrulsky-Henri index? -0.007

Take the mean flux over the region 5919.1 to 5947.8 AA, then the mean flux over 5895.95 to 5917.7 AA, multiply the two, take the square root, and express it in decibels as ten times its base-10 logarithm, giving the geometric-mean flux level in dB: -2.19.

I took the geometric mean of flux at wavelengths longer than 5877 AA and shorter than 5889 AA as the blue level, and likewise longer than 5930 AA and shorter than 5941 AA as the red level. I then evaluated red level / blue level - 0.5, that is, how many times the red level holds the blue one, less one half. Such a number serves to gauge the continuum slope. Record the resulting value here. 0.441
